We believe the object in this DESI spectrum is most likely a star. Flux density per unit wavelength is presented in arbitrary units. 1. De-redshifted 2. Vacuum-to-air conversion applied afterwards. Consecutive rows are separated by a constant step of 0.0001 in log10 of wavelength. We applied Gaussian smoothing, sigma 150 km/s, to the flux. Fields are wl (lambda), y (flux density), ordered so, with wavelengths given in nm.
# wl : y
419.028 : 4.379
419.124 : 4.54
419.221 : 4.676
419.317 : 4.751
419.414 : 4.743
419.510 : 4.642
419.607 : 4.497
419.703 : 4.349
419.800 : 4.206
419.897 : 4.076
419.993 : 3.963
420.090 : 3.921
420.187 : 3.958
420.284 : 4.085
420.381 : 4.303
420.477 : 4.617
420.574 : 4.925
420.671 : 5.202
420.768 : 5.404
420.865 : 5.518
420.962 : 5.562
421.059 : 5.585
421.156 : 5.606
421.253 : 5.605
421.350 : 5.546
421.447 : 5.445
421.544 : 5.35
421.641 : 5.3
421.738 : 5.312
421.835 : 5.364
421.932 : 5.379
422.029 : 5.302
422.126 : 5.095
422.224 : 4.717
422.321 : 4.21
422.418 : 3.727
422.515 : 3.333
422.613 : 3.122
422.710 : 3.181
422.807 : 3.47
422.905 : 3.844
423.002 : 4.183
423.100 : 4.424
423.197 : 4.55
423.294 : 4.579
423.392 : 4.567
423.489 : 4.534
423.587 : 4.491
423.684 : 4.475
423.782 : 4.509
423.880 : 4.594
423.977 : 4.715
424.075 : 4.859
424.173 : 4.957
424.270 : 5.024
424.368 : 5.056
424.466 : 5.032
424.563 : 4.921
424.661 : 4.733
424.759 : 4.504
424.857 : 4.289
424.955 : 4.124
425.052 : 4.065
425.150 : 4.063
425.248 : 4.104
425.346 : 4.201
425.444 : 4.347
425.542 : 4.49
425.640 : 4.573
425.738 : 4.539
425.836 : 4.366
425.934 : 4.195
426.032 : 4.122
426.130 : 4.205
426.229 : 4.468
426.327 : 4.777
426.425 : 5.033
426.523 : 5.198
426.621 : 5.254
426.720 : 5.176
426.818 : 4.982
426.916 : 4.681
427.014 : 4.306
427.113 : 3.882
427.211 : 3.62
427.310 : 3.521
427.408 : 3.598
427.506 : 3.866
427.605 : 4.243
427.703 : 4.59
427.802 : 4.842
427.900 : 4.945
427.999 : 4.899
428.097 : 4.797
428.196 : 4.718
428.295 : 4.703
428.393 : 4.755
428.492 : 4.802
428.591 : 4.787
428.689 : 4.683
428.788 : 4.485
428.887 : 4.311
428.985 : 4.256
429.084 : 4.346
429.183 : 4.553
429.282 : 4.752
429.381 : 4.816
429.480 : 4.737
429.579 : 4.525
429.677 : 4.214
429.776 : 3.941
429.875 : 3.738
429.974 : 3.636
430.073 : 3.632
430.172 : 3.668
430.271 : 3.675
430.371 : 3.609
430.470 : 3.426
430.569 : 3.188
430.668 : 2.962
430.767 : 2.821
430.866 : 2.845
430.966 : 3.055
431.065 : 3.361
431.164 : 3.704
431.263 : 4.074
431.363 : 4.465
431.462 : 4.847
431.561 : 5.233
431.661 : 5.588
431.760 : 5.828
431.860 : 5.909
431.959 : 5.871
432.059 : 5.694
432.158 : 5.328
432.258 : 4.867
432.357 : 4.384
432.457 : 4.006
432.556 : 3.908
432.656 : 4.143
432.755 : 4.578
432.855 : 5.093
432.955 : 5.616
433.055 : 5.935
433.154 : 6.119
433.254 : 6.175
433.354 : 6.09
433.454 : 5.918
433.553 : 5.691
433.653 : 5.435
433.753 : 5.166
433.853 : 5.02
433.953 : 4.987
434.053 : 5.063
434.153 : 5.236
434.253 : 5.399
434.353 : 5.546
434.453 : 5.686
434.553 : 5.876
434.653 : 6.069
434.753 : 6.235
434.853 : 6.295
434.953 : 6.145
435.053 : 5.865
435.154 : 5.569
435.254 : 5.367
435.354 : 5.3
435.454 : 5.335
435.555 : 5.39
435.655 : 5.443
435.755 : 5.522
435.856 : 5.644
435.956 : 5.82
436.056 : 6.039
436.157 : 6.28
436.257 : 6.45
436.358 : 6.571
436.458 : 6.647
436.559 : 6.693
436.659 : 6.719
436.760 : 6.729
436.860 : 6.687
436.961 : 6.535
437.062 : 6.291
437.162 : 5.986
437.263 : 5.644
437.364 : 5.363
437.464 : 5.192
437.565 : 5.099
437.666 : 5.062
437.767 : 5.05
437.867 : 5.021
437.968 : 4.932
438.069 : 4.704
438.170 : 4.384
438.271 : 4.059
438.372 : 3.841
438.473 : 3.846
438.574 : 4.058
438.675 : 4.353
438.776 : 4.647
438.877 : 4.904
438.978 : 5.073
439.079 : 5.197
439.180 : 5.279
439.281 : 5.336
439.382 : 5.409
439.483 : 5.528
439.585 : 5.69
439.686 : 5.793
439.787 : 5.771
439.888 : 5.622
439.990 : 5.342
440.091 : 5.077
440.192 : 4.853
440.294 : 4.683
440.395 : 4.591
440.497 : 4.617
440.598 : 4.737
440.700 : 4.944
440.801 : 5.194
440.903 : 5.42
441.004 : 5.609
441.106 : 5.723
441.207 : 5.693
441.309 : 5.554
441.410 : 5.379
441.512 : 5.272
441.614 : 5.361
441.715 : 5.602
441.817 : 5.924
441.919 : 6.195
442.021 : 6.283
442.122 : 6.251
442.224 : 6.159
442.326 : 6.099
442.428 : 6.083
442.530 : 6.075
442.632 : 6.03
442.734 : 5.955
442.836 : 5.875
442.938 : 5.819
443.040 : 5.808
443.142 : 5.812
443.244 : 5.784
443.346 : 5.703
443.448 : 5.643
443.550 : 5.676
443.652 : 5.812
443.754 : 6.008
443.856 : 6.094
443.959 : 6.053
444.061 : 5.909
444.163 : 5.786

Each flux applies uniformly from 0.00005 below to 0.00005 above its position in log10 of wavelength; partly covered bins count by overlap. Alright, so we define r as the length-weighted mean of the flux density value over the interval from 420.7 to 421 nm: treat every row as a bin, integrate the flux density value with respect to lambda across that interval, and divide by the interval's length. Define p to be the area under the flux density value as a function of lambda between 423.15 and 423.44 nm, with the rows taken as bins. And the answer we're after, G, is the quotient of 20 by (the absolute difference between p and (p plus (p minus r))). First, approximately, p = 1.32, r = 5.5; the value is 4.8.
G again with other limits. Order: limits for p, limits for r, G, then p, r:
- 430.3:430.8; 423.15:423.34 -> 6.8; 1.62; 4.6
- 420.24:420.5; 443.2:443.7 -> 4.3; 1.12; 5.7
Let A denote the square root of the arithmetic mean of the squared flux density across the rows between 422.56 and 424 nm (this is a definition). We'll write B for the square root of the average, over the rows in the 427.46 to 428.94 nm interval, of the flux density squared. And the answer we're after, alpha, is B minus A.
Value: 0.39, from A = 4.2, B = 4.6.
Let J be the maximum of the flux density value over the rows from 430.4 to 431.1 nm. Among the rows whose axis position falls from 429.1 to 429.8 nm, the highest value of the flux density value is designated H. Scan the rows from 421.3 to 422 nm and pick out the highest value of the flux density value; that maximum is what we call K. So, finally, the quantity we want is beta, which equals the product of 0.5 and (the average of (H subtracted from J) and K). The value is 1.0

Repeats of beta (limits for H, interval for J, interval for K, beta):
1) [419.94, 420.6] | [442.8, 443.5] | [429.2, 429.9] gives 1.4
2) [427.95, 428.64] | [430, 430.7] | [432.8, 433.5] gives 1.2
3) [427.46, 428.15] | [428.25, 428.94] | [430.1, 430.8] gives 0.9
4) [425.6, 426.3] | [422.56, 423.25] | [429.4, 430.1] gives 1.2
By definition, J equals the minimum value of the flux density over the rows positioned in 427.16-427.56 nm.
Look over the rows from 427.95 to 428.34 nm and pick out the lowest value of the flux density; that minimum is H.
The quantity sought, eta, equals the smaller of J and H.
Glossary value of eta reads 3.5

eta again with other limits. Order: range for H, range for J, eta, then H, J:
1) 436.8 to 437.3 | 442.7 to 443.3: 5.6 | 5.644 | 5.784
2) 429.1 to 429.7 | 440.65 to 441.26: 4.2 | 4.214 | 4.944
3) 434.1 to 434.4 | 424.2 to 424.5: 5.0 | 5.236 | 5.024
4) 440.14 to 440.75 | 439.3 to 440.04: 4.6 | 4.591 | 5.342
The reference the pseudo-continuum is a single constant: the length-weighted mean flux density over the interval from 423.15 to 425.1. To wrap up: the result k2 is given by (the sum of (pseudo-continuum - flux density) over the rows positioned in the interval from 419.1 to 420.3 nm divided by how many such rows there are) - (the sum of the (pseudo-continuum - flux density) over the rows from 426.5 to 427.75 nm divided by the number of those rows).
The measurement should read 0.0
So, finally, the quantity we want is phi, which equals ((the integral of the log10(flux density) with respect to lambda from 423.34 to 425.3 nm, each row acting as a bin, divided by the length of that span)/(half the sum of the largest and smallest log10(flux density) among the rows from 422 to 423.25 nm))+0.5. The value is 1.58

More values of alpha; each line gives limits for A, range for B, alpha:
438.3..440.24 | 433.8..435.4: 0.55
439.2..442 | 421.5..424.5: -0.78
